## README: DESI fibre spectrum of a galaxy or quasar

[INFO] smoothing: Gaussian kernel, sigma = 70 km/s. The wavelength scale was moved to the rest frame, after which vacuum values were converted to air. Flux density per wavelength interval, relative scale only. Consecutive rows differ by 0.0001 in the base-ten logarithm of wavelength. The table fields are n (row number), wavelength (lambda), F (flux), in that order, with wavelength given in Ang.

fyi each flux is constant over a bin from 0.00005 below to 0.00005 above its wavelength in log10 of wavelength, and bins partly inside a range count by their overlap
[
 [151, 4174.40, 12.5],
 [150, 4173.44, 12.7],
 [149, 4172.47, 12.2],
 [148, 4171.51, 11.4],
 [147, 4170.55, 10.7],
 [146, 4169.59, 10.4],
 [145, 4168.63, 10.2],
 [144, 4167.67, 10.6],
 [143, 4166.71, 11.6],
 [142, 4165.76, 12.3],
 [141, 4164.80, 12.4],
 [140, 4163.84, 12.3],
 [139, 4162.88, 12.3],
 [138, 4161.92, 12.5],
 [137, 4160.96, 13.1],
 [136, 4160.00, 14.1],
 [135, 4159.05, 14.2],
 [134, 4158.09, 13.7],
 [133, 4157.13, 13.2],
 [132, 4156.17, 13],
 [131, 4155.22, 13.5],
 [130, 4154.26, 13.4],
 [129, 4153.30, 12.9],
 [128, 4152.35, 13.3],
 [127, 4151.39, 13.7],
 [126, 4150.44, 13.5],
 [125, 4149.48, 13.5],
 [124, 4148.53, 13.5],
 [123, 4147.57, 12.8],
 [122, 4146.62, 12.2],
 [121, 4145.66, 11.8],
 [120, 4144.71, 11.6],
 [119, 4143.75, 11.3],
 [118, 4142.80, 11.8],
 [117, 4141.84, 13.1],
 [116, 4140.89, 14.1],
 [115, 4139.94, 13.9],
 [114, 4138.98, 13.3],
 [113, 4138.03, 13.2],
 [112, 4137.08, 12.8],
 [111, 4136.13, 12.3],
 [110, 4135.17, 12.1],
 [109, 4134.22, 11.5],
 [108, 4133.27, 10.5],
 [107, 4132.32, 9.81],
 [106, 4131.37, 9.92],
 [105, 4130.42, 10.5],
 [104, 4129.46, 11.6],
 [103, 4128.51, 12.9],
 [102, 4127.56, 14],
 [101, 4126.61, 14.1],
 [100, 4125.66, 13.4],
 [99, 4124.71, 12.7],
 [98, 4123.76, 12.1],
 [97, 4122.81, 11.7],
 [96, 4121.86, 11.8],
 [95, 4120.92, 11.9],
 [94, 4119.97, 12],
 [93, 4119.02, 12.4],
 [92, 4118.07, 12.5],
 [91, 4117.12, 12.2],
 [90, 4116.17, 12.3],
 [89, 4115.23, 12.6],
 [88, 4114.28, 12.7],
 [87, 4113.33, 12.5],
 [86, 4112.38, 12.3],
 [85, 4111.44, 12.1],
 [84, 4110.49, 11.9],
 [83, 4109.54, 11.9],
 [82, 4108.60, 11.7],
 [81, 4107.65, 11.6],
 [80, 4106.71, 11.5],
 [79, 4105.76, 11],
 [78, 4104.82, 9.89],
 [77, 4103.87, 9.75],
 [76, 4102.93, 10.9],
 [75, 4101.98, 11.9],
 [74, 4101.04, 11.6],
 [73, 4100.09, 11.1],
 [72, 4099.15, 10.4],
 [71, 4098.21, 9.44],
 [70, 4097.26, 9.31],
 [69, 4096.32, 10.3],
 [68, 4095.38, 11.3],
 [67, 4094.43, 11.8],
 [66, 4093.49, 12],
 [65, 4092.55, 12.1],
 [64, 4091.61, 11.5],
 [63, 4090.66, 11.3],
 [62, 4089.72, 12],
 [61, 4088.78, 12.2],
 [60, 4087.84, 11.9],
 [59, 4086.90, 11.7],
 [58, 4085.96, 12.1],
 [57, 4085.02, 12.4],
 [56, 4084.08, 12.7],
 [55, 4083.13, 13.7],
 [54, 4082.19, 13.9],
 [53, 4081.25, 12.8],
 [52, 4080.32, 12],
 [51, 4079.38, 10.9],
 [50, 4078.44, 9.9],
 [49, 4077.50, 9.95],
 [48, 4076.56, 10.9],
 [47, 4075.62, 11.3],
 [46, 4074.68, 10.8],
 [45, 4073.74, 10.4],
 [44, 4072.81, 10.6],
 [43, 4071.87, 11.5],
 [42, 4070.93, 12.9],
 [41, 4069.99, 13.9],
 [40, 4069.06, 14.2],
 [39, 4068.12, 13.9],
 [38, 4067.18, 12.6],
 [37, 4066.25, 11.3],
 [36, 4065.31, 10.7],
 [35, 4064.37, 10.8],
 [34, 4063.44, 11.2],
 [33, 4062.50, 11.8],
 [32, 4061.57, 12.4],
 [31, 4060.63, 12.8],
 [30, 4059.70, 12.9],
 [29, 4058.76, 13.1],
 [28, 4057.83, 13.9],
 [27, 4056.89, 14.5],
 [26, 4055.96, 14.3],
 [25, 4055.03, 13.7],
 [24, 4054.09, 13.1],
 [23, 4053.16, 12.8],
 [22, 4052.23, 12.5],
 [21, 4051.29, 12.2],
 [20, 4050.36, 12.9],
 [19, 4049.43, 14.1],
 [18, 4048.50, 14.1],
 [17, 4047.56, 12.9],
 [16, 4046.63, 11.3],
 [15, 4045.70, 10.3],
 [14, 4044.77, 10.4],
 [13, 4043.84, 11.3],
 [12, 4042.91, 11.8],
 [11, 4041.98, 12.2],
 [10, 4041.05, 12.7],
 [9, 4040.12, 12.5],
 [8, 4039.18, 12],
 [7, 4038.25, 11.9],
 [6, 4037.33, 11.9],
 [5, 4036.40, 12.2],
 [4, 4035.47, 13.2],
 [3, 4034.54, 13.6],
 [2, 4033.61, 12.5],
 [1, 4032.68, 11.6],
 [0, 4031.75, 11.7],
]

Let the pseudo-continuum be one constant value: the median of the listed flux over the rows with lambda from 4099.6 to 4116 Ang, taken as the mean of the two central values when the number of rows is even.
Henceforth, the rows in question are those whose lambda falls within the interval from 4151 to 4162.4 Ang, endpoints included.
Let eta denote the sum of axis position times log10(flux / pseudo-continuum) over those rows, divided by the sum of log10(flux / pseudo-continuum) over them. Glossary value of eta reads 4156.6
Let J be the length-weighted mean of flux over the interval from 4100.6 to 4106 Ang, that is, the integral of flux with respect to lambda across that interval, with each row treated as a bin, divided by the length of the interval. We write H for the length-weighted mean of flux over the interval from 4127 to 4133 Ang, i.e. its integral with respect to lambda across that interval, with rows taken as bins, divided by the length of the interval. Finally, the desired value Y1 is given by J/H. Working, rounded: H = 11.5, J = 10.8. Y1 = 0.95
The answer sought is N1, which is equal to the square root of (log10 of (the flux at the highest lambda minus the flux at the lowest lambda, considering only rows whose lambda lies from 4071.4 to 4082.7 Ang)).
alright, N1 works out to 0.6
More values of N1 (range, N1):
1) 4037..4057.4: 0.6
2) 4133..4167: 0.2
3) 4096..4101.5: 0.3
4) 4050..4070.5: 0.0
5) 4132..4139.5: 0.7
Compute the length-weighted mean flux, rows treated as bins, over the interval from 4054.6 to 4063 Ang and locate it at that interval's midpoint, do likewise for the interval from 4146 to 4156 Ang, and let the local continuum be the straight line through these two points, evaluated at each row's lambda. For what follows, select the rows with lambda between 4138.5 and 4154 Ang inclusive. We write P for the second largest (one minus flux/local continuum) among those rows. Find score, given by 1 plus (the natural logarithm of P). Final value -1.1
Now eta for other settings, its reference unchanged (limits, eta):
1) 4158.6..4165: 4160.9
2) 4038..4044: 4040.1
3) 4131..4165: 4154.1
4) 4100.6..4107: 4104.4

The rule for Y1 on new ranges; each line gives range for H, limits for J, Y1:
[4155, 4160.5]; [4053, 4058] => 1.01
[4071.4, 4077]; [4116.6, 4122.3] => 1.11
